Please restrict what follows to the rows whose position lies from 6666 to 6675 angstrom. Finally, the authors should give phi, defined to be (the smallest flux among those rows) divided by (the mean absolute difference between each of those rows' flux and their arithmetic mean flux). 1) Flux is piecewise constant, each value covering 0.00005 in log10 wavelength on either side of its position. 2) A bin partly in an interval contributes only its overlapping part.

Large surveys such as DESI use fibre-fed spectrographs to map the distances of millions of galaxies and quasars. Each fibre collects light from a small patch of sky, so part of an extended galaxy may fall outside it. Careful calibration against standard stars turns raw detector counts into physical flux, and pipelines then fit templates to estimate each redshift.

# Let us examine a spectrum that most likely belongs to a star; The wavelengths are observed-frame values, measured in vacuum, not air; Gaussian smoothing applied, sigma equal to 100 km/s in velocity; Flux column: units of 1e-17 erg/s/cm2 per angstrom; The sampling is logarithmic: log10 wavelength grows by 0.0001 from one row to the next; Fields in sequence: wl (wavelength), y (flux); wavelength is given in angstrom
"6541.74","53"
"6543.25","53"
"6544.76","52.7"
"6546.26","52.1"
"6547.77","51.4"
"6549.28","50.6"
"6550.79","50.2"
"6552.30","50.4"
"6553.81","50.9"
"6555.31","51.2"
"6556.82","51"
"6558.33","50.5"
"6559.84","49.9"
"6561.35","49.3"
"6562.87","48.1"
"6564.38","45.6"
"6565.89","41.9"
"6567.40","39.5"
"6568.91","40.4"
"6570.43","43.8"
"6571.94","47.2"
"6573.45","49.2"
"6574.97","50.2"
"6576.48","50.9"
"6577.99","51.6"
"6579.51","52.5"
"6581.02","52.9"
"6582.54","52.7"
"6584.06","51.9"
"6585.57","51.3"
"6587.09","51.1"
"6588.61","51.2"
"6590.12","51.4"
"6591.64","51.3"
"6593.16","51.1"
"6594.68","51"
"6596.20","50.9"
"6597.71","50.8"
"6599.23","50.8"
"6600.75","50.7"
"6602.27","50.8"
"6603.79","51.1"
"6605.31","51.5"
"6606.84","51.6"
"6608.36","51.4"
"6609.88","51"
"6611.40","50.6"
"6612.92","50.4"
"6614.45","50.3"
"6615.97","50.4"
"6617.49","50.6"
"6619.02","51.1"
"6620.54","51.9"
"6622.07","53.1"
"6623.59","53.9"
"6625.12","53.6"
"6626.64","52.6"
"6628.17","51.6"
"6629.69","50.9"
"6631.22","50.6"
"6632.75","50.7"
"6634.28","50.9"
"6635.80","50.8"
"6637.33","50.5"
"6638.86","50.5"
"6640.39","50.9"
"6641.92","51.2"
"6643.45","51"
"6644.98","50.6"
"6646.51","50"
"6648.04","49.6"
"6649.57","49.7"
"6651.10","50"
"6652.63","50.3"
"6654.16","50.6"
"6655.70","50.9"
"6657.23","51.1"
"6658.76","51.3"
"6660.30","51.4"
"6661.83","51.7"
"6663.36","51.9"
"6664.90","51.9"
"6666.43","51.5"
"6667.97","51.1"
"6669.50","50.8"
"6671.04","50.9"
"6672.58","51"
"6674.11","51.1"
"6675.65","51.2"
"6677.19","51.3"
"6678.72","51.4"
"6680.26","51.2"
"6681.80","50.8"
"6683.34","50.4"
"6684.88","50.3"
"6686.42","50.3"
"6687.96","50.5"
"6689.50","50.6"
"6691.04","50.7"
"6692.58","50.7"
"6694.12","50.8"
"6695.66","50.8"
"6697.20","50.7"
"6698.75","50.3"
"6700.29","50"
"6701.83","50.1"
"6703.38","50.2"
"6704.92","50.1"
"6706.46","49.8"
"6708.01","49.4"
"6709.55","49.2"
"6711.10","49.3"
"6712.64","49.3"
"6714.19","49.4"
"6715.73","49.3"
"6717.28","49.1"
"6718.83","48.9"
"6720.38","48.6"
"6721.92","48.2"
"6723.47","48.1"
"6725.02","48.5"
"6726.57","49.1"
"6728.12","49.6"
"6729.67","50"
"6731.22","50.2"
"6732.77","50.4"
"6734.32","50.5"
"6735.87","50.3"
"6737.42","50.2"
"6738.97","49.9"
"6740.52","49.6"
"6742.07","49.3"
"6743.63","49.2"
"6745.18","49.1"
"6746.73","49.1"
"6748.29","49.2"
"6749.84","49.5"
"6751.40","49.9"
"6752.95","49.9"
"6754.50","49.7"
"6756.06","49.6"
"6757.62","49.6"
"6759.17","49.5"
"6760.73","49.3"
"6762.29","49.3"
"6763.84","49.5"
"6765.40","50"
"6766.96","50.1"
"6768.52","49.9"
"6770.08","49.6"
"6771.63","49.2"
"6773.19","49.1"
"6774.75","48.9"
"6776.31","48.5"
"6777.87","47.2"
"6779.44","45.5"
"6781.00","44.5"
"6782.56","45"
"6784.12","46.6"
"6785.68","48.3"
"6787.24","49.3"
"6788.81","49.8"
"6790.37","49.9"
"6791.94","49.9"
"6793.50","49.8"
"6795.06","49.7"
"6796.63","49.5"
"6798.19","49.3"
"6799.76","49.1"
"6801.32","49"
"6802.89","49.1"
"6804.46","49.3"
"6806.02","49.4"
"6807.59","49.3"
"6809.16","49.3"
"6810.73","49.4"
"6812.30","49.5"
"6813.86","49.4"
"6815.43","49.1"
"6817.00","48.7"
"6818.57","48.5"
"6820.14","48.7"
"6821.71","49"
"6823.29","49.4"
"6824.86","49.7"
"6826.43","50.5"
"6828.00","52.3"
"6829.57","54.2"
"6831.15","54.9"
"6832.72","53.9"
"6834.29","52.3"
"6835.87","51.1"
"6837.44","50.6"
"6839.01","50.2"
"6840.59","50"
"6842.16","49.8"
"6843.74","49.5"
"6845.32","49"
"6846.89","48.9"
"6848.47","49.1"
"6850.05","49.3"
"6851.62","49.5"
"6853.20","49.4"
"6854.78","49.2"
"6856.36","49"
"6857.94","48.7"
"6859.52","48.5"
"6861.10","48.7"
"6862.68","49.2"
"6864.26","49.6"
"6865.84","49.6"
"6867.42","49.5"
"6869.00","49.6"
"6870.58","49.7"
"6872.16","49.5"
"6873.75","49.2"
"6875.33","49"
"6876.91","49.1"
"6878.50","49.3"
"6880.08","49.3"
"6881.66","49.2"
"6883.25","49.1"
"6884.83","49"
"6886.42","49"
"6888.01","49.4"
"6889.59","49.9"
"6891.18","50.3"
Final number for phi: 305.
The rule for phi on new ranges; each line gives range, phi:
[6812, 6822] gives 161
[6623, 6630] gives 50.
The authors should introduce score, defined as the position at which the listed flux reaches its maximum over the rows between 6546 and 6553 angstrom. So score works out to 6546.26 angstrom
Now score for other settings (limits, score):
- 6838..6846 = 6839.01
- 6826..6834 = 6831.15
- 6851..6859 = 6851.62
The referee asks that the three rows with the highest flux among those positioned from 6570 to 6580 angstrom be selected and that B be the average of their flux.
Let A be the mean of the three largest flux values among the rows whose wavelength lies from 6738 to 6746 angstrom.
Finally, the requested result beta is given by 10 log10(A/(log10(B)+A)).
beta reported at -0.147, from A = 49.6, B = 51.7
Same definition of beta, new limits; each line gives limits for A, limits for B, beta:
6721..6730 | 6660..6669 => -0.148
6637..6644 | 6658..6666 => -0.144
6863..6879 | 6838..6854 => -0.146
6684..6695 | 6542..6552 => -0.145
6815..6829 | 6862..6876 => -0.143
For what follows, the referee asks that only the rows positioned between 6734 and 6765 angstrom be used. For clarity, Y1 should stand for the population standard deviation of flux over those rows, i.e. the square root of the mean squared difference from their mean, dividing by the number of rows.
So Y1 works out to 0.39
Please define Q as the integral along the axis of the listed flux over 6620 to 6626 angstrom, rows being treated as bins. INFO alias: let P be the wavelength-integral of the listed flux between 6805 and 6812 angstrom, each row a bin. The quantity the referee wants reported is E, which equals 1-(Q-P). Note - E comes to 27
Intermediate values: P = 345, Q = 319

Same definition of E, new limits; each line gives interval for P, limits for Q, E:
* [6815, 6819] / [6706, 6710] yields -2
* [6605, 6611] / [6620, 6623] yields 151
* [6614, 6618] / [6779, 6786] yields -118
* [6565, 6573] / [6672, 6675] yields 191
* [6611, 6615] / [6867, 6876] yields -242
